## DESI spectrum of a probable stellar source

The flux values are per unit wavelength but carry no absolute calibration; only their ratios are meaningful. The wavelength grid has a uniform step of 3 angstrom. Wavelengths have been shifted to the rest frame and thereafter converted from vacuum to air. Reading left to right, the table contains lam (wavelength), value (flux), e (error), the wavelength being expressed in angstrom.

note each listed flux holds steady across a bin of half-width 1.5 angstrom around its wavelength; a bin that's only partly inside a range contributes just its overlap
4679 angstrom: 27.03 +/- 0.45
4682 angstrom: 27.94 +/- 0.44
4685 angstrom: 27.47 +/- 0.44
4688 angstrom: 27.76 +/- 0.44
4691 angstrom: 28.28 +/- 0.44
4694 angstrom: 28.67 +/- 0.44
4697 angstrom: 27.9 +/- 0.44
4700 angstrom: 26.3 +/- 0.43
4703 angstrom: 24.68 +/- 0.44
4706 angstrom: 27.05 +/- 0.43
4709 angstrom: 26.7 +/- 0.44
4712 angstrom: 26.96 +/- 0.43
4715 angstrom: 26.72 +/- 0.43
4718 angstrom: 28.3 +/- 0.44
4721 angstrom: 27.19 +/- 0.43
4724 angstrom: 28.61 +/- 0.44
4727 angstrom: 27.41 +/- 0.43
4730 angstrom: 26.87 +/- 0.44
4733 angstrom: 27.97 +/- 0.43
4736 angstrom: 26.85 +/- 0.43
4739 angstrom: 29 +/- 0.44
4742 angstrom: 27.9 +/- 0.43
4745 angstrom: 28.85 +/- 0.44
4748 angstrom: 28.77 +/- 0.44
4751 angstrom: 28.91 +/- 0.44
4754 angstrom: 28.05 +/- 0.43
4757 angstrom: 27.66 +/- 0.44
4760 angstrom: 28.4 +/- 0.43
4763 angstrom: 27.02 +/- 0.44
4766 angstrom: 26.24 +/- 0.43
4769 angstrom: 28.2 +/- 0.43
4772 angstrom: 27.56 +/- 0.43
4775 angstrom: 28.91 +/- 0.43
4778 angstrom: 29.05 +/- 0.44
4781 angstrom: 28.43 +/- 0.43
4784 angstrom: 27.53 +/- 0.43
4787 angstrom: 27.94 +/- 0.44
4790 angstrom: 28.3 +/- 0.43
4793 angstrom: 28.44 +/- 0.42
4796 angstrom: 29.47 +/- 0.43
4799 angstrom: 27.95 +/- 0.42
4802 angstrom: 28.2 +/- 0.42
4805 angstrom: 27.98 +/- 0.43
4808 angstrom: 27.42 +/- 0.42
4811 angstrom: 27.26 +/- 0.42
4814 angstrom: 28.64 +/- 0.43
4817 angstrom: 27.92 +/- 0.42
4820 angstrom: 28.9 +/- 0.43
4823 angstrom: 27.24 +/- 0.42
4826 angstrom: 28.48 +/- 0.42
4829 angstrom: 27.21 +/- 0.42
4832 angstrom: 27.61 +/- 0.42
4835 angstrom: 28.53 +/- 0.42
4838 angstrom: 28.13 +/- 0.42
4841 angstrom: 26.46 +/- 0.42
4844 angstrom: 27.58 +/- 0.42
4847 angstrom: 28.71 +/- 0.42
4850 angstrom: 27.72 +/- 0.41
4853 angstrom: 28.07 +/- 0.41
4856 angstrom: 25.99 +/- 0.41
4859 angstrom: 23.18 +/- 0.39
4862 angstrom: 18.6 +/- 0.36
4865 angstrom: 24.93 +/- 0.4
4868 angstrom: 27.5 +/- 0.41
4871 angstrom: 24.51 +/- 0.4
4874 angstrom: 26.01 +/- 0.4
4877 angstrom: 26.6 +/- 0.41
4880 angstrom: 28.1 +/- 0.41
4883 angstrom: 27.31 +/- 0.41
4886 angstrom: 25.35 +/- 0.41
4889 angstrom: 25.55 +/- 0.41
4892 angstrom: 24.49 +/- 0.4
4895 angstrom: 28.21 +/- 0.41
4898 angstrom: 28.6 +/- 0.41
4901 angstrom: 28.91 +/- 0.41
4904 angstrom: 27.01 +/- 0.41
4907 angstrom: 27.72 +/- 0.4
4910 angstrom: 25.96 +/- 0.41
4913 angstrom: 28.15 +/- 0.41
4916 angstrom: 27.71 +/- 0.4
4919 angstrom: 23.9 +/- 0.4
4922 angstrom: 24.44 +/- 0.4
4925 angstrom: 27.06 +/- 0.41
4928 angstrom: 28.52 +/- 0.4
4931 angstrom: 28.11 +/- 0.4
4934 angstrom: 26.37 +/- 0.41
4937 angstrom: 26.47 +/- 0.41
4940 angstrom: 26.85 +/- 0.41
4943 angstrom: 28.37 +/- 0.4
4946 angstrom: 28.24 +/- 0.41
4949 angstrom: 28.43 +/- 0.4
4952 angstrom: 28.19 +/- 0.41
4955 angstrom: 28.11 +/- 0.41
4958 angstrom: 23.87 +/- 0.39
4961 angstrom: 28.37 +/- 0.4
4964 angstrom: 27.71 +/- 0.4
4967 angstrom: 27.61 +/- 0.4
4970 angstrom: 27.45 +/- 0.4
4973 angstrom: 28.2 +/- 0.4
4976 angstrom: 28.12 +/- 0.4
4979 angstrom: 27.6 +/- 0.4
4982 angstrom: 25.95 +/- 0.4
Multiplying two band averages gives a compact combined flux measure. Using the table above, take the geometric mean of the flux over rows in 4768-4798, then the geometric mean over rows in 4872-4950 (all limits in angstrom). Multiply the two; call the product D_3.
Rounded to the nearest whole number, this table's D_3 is 766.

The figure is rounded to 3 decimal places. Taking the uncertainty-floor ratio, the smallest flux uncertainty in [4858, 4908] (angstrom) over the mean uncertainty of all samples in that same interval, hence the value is 0.893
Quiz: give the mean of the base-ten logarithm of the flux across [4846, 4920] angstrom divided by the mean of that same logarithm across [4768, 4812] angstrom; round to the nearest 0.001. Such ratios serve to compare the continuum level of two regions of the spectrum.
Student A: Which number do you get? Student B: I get 0.979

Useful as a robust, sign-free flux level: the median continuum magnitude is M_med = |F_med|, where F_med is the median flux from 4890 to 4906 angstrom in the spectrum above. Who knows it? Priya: 28.2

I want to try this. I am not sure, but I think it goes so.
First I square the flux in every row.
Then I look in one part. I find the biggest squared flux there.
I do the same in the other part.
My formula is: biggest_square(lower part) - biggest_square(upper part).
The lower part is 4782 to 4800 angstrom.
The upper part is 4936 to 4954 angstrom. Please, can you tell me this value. 60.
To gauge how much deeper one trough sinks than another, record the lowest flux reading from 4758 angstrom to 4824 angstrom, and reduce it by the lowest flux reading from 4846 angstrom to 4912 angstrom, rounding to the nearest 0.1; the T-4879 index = 7.6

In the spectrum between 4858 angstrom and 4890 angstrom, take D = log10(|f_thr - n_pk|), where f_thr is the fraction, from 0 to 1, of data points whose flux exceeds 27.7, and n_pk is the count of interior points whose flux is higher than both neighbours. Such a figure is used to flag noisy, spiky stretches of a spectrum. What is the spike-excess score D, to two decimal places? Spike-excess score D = 0.28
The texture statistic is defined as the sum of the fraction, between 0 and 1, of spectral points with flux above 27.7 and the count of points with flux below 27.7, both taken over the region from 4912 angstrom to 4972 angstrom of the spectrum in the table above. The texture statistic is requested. 10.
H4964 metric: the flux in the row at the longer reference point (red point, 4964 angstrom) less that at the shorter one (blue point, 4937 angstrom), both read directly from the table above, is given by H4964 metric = 1.2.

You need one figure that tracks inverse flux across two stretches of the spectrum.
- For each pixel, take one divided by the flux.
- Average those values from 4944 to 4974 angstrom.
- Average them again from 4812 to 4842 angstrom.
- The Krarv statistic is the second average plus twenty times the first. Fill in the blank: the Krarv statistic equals 0.762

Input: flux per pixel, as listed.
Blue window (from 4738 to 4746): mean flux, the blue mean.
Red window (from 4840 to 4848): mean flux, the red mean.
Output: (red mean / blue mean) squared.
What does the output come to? 0.93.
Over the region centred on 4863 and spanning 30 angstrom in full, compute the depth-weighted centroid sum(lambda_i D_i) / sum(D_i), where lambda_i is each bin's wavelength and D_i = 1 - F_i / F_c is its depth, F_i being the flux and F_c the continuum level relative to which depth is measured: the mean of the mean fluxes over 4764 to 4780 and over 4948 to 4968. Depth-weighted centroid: 4864.3 angstrom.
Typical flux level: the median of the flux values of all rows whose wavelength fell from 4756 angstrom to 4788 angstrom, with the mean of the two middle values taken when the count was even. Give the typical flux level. 27.9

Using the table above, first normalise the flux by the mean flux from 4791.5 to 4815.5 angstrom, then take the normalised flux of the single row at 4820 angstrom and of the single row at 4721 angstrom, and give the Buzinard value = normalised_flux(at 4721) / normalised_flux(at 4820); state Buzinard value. 0.94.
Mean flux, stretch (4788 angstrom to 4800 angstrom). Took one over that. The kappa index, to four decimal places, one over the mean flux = 0.0350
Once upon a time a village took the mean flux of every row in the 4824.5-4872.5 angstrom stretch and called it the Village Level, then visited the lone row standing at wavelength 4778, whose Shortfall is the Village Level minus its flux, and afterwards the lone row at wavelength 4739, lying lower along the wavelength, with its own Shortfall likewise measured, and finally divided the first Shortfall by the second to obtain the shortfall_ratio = 1.0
